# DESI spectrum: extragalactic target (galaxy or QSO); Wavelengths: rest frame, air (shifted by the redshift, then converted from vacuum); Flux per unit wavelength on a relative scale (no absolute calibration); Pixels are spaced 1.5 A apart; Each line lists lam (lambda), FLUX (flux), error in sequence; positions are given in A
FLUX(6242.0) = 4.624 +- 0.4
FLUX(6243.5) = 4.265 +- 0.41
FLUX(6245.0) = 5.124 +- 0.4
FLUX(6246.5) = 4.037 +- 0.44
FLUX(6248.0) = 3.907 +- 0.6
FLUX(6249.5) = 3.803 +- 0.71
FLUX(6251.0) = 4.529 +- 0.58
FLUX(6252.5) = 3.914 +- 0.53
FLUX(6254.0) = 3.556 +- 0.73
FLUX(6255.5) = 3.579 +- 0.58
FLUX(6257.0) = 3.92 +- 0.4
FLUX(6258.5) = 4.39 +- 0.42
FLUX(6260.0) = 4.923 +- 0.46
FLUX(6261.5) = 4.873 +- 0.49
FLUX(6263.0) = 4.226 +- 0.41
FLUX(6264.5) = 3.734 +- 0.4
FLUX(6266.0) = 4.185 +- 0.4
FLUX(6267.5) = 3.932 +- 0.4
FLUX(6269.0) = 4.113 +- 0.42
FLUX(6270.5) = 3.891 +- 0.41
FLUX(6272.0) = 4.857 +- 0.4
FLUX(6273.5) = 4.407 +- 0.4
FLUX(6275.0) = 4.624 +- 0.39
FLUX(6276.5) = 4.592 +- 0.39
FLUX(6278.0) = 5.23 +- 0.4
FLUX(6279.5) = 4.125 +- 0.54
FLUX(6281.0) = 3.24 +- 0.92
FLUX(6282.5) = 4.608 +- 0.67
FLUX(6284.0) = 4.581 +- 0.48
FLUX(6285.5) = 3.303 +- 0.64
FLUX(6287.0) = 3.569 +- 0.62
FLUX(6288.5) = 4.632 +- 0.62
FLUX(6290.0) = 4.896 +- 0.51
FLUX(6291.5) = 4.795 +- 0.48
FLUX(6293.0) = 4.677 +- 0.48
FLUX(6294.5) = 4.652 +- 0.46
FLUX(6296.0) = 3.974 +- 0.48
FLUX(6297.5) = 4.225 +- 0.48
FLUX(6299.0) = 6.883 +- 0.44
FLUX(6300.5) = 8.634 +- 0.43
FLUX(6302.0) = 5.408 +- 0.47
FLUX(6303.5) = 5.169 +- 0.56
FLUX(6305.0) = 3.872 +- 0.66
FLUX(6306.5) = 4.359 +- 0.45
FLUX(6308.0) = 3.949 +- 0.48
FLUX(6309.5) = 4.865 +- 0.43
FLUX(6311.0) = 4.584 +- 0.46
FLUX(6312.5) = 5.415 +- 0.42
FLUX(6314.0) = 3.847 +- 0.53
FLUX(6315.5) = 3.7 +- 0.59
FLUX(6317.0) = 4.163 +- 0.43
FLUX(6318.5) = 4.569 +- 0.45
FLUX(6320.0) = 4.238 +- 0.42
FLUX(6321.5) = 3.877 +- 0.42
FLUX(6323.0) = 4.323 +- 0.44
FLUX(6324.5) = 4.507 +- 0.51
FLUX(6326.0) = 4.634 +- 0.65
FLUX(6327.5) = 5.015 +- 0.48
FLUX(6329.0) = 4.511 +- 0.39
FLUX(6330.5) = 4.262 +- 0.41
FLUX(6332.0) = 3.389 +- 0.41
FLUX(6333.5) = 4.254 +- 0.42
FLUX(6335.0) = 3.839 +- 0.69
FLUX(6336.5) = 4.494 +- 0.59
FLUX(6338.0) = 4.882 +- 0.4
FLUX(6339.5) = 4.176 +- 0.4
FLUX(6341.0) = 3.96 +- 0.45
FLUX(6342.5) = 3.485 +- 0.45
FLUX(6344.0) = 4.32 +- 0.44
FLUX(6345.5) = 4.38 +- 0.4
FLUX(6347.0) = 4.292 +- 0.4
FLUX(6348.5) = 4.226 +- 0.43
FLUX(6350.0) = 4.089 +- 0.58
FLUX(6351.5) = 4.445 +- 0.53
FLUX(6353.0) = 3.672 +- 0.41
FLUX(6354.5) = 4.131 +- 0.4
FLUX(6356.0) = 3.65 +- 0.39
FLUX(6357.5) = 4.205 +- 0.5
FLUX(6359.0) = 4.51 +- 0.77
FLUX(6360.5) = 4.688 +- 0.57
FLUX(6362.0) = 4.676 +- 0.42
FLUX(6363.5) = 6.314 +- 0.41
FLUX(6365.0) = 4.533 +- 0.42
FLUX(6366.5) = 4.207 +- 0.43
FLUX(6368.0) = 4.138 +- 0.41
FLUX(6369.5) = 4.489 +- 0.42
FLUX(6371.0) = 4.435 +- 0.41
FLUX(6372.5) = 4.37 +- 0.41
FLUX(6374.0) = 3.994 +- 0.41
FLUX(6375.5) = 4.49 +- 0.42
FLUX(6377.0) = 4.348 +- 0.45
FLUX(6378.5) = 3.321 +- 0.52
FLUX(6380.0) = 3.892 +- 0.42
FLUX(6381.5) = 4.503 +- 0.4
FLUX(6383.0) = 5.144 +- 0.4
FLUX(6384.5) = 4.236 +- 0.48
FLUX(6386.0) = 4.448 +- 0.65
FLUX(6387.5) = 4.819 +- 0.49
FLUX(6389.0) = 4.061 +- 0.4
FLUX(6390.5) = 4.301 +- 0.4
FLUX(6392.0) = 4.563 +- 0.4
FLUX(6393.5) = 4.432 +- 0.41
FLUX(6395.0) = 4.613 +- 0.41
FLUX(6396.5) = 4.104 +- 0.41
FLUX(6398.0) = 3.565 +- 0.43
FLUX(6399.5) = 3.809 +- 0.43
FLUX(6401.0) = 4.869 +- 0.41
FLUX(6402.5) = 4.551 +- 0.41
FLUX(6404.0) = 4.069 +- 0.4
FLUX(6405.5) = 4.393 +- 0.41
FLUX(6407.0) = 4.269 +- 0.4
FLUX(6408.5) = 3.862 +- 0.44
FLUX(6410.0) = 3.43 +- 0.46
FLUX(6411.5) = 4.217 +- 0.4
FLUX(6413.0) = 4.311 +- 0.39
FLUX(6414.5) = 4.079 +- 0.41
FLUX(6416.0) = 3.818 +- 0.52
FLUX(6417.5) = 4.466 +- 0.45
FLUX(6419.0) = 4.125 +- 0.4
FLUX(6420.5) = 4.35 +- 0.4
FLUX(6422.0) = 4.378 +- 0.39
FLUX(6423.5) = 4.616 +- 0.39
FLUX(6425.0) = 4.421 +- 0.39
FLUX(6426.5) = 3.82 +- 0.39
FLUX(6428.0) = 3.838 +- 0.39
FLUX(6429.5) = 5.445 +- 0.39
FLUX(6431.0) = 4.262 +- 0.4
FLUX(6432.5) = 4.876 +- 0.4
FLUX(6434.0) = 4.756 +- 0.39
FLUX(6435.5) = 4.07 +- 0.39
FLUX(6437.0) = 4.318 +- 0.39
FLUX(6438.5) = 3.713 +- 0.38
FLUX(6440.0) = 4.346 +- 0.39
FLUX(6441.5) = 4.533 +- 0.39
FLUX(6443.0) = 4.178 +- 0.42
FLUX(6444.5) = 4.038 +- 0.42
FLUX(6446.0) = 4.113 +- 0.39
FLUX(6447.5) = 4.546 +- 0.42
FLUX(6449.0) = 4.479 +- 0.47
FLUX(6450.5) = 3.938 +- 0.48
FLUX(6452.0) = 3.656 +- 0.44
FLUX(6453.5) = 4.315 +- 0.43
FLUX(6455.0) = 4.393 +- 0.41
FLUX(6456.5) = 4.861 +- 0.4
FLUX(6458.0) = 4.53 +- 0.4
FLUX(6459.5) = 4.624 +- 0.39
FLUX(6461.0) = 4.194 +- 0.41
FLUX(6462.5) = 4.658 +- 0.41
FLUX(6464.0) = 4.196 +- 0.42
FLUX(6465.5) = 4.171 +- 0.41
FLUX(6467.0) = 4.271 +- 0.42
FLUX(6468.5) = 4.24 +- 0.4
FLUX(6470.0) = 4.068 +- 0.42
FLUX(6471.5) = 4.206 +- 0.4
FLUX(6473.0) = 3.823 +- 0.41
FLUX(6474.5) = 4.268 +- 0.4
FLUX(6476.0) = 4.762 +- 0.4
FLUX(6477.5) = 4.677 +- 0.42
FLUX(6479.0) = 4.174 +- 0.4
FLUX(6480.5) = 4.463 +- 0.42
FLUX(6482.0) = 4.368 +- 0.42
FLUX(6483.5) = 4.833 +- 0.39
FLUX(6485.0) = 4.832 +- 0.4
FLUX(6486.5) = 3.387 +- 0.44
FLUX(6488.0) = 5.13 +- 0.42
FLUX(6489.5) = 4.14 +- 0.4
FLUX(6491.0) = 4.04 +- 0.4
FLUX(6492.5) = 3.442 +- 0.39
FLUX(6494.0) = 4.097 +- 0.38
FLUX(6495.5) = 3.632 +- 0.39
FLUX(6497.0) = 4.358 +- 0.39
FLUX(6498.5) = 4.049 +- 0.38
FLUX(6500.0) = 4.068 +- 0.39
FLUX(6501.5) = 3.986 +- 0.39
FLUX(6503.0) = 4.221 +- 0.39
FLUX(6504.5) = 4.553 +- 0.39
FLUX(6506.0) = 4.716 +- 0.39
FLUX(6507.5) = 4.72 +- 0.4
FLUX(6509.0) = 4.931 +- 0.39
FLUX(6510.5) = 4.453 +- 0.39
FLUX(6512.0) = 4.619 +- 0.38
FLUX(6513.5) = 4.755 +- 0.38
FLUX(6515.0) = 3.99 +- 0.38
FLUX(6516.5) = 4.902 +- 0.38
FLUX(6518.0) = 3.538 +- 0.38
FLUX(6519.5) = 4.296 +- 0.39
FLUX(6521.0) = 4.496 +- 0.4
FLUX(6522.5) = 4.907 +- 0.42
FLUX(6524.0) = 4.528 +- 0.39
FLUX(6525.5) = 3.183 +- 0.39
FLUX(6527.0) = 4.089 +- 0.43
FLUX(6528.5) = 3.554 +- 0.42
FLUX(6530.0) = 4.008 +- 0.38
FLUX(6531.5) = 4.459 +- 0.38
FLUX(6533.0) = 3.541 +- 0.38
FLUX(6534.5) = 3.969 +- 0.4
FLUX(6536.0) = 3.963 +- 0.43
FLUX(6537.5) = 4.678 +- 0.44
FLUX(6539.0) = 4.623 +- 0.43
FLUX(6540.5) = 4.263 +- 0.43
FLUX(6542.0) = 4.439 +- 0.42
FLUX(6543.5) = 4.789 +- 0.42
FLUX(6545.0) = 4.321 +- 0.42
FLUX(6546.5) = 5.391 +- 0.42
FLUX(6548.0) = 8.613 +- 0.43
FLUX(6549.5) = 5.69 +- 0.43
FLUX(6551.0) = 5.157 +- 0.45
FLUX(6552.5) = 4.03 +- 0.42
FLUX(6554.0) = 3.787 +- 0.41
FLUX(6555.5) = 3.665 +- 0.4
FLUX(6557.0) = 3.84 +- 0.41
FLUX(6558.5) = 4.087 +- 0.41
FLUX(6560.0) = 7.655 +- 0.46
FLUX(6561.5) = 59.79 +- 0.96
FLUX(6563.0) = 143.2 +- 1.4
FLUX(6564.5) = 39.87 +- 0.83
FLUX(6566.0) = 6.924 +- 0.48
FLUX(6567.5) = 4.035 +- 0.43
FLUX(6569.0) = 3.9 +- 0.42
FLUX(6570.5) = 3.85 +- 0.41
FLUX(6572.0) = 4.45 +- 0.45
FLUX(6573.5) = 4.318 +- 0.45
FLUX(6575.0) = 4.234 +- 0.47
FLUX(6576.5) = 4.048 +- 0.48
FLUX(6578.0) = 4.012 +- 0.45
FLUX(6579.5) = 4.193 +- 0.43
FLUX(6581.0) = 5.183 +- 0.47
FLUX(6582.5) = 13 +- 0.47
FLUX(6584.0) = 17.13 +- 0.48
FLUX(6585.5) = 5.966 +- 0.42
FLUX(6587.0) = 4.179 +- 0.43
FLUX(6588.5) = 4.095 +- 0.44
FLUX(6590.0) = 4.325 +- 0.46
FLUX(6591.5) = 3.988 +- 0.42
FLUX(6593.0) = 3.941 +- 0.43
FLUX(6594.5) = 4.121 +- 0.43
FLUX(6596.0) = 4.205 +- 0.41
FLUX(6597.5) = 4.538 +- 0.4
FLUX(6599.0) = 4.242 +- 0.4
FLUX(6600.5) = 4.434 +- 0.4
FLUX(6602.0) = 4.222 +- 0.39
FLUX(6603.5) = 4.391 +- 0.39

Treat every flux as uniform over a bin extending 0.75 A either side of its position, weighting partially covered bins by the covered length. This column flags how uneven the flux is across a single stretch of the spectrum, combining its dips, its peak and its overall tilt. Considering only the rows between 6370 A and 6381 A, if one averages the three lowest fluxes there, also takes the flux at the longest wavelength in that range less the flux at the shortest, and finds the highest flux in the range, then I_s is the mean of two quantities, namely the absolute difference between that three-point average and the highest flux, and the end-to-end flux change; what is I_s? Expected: 0.11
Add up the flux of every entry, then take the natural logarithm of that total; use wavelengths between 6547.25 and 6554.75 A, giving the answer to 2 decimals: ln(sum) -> 3.31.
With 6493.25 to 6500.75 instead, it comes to 3.01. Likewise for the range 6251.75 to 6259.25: 2.96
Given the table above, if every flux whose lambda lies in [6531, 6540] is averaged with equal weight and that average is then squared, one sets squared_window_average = 18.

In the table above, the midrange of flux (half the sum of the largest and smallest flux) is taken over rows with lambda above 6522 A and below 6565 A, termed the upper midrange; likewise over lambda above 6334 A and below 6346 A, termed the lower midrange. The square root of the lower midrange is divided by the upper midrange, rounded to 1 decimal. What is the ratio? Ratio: 0.0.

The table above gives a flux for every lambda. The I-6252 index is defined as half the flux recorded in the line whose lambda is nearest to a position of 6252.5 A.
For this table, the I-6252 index 1.96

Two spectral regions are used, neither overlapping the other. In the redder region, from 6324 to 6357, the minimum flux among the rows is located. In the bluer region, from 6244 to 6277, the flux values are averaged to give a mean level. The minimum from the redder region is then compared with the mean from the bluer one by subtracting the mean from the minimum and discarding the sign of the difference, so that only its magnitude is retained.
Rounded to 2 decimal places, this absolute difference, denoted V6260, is 0.84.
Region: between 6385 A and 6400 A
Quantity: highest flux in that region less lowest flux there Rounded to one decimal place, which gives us 1.3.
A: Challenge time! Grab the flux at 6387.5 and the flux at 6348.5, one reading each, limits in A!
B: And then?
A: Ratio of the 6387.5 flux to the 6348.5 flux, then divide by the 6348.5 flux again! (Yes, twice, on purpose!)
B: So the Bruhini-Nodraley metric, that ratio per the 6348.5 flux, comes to 0.27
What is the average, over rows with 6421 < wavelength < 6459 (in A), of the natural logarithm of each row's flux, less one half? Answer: 0.96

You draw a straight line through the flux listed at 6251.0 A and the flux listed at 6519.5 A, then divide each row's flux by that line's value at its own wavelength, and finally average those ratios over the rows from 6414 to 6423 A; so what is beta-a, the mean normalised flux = 0.96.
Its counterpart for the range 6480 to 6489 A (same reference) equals 1.04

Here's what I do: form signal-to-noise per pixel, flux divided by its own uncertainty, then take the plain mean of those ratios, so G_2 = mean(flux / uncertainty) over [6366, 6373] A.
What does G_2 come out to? 10.4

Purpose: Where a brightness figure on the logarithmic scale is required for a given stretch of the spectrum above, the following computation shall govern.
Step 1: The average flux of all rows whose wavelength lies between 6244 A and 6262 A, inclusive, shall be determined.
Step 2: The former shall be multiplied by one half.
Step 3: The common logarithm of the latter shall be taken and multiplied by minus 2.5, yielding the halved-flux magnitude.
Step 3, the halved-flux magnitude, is -0.81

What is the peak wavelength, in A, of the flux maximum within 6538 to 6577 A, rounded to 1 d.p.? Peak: 6563.0 A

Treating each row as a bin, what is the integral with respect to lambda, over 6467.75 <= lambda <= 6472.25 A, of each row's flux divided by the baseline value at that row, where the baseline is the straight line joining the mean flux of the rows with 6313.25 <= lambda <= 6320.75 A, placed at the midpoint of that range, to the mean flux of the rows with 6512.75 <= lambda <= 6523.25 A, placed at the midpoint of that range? 4.3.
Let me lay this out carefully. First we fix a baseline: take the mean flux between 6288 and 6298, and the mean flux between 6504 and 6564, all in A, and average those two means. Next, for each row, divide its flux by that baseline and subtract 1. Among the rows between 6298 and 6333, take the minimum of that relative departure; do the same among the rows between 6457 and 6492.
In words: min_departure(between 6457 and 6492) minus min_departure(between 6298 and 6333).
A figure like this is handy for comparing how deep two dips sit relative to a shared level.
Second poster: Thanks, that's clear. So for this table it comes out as -0.0003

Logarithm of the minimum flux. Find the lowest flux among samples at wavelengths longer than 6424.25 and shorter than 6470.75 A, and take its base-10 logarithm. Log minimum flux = 0.56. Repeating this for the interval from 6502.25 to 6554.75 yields 0.50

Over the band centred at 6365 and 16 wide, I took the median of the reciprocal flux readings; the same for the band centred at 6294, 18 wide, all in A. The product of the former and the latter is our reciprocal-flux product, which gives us 0.0478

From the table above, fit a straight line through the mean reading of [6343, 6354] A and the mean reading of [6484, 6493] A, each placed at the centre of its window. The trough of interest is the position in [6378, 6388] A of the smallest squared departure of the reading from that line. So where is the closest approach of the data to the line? 6384.5 A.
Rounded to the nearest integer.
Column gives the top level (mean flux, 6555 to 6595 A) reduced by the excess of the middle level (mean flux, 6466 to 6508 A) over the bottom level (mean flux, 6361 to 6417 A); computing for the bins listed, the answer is 14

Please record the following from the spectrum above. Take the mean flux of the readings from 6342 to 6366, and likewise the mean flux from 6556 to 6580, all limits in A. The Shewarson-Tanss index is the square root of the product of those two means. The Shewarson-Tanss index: 9.1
